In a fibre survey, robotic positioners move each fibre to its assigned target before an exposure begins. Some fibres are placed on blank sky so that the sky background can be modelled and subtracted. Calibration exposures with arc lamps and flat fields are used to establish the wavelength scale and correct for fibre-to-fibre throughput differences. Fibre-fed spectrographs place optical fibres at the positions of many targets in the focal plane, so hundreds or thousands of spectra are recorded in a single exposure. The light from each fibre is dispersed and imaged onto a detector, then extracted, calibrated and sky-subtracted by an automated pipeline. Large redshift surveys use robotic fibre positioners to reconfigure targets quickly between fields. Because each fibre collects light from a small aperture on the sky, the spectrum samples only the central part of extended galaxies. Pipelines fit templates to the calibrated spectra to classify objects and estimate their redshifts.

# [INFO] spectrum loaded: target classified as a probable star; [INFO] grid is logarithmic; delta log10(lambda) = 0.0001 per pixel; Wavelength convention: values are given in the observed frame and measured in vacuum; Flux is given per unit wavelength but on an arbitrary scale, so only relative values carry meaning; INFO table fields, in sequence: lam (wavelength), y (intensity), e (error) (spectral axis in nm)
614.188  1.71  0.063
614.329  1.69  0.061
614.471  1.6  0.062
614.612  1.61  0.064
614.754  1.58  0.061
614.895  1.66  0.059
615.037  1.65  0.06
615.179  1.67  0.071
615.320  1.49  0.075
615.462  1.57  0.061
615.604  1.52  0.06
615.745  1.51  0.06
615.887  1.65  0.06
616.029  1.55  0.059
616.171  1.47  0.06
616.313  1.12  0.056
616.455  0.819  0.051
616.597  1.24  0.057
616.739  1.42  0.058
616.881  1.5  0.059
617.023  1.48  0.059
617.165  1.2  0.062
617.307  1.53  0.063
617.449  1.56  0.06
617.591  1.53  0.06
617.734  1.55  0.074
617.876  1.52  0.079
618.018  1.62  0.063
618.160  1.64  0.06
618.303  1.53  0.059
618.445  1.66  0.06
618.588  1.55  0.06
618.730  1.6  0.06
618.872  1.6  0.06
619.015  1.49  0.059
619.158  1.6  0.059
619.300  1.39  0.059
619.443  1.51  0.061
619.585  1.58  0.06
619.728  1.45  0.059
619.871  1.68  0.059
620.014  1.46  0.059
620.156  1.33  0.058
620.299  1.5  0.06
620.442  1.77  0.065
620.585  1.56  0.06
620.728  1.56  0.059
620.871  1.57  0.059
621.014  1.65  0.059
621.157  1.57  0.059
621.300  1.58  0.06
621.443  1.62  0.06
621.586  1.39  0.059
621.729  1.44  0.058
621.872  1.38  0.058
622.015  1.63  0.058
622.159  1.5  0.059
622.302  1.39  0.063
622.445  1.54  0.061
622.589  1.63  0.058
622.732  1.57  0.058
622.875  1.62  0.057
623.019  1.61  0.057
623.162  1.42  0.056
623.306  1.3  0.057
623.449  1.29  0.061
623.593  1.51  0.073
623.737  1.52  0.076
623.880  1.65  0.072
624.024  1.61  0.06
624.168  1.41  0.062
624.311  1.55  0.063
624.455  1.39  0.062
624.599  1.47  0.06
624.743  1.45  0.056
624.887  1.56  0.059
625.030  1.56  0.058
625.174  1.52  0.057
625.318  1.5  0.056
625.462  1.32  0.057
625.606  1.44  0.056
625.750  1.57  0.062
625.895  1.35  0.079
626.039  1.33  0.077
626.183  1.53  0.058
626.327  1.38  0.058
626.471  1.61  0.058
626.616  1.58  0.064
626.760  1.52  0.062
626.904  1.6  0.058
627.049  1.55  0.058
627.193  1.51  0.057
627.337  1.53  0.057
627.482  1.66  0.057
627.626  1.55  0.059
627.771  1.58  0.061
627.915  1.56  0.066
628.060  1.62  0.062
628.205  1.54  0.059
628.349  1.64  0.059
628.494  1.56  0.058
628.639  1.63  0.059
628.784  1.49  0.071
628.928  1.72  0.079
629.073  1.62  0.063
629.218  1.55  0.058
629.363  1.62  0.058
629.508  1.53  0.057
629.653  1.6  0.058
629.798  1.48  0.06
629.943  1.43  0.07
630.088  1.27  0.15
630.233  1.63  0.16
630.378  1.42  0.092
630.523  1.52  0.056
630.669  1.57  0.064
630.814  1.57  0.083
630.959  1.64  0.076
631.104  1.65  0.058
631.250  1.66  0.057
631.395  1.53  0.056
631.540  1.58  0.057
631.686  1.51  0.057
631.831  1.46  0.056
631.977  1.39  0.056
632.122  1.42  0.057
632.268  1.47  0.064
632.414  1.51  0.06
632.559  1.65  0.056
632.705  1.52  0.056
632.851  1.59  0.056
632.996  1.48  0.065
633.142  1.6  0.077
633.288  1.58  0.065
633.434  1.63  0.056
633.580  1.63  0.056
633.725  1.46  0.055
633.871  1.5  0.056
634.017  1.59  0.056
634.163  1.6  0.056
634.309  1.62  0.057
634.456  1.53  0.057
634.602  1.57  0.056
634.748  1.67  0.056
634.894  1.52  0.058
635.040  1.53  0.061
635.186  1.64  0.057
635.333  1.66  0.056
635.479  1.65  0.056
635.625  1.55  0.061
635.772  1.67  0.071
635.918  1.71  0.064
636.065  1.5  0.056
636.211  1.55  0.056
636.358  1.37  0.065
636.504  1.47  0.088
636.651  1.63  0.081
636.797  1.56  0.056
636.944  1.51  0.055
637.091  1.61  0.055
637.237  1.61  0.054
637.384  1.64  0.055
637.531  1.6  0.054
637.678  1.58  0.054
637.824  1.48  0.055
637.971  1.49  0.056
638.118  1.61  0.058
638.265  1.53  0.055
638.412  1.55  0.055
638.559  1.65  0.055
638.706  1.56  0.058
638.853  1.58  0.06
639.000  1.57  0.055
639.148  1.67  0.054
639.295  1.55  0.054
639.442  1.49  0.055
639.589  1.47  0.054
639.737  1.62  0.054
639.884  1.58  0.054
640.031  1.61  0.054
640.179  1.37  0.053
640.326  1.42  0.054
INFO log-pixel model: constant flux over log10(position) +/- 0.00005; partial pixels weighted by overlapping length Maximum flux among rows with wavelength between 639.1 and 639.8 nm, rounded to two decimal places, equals 1.67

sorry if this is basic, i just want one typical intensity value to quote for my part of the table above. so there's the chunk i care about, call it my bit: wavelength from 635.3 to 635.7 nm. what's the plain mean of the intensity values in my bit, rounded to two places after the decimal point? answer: 1.62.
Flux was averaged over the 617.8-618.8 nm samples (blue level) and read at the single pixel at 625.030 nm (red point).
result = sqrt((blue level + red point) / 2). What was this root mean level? 1.25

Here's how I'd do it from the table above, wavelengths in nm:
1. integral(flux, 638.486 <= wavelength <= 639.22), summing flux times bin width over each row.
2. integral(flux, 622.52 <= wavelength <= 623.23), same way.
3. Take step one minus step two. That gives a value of 0.06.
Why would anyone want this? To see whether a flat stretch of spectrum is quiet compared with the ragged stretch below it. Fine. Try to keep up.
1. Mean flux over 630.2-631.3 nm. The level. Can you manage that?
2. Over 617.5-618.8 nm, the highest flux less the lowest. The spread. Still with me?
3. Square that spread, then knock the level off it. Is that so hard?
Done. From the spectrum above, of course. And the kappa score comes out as -1.56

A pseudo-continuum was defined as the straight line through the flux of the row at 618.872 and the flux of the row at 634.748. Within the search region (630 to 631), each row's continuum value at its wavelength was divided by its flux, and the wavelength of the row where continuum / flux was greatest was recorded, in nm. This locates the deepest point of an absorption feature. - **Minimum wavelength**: 630.088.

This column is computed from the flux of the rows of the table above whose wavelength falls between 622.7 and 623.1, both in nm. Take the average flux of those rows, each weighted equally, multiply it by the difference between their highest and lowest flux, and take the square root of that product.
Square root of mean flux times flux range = 0.28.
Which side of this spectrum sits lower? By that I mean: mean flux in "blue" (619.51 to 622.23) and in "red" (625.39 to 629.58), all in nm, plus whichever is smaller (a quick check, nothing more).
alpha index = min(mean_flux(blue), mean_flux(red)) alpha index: 1.54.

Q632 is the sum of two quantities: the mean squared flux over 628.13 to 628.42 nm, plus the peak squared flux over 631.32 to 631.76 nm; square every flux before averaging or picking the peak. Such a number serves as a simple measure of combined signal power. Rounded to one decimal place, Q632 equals 5.0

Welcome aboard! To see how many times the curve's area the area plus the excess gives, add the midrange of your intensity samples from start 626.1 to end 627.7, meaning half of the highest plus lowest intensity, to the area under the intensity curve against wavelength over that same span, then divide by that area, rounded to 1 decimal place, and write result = 1.6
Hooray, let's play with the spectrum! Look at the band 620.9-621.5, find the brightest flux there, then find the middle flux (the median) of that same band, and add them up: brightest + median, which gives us 3.25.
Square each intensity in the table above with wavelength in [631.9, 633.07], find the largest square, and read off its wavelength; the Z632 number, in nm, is 632.559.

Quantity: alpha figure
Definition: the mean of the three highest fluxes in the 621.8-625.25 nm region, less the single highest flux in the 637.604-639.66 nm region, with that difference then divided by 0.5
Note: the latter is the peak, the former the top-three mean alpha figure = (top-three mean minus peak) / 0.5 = -0.07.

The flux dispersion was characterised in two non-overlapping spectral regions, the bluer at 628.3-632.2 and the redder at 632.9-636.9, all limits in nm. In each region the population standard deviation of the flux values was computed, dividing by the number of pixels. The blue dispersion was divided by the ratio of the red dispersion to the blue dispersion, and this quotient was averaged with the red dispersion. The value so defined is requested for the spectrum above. 0.102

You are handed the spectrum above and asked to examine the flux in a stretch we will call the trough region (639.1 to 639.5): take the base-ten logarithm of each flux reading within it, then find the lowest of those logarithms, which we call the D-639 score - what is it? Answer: 0.173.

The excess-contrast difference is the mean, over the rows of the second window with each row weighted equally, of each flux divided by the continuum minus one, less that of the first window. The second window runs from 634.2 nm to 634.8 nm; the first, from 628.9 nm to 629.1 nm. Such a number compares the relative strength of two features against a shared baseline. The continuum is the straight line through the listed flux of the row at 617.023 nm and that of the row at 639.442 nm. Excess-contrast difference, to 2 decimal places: -0.05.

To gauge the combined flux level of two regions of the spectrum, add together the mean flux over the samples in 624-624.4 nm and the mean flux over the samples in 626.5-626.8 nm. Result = 3.07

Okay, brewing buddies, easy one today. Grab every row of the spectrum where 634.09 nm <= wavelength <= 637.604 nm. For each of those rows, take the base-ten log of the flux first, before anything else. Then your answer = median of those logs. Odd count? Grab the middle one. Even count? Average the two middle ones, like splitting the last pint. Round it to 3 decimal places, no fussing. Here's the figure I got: 0.204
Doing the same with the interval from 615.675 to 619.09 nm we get 0.185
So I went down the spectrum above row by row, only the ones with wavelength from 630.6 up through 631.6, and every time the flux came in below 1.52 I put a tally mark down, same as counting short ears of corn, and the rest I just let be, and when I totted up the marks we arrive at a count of 0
